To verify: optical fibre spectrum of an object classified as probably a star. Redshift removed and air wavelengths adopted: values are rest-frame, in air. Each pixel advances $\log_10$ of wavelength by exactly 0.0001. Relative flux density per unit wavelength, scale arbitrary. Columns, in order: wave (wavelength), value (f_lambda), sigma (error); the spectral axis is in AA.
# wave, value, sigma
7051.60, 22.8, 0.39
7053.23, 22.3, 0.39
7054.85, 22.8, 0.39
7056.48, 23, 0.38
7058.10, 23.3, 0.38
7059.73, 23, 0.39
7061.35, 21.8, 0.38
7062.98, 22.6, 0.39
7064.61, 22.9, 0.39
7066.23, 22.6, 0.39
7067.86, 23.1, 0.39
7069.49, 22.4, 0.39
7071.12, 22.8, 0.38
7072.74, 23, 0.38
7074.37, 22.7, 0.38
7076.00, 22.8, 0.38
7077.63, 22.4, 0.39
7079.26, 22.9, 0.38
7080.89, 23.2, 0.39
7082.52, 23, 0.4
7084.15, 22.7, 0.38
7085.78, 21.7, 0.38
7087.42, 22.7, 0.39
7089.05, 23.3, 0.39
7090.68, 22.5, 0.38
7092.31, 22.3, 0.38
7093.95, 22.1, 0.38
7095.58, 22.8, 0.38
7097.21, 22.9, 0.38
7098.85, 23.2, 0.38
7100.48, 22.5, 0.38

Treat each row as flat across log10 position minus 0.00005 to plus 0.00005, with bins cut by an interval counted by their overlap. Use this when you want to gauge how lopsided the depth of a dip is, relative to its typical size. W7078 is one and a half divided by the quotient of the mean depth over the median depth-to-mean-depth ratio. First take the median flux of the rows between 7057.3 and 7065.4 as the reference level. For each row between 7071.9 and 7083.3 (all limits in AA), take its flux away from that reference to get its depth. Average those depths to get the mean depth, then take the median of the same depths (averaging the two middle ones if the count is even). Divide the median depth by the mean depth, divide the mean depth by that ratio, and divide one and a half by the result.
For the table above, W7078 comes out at 0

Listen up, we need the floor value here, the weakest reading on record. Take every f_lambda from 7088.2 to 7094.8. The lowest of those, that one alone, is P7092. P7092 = 22.1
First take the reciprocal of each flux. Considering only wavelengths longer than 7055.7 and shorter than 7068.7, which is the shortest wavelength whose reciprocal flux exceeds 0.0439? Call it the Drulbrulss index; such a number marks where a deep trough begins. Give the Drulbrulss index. 7061.35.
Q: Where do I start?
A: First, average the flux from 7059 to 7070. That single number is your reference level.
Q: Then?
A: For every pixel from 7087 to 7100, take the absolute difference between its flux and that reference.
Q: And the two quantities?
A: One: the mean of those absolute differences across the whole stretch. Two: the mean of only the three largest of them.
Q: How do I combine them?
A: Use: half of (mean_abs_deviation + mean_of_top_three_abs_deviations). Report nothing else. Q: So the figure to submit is 0.467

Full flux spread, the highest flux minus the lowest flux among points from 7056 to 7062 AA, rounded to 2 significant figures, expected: 1.5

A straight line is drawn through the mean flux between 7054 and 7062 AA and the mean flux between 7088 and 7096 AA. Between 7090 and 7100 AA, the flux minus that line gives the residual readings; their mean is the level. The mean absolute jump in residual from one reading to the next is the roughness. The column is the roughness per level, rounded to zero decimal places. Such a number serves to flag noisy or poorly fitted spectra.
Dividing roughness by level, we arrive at 7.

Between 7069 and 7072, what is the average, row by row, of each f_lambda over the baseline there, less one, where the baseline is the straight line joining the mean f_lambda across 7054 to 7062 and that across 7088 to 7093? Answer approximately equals -0.007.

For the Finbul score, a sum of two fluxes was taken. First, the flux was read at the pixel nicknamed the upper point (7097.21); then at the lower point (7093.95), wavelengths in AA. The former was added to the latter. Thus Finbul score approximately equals 45.0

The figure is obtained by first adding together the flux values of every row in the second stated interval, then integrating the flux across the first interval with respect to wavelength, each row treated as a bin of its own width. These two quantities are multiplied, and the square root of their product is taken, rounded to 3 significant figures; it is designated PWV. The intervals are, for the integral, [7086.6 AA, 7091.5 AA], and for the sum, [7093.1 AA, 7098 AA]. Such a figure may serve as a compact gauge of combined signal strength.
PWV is 87.1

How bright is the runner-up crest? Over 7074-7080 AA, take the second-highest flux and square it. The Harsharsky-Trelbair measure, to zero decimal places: 520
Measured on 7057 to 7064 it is 529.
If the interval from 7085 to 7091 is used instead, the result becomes 515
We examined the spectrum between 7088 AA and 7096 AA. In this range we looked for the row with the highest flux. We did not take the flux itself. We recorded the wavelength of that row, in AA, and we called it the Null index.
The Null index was 7089.05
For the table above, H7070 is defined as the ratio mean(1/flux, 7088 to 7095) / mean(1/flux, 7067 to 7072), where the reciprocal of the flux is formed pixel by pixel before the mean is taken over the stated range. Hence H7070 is 1.010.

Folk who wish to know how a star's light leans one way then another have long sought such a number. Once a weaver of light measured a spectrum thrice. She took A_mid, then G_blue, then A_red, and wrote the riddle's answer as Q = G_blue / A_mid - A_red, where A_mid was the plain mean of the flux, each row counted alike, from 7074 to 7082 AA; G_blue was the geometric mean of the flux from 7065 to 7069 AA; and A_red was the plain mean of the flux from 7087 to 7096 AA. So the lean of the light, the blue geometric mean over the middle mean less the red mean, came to -21.6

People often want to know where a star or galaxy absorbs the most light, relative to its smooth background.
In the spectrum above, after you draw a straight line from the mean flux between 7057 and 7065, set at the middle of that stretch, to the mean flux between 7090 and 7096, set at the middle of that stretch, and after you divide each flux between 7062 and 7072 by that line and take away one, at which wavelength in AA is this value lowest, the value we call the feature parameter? 7069.49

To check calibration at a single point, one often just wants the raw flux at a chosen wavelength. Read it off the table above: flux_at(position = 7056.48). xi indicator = 23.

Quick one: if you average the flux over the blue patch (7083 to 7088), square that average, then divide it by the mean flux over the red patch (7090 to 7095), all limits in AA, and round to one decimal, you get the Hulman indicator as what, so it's 22.4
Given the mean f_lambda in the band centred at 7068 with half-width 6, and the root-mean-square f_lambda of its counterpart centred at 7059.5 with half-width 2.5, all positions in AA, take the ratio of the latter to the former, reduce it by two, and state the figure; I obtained -1.00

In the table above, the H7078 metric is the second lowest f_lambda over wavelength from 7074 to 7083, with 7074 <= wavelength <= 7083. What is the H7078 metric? 22.7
